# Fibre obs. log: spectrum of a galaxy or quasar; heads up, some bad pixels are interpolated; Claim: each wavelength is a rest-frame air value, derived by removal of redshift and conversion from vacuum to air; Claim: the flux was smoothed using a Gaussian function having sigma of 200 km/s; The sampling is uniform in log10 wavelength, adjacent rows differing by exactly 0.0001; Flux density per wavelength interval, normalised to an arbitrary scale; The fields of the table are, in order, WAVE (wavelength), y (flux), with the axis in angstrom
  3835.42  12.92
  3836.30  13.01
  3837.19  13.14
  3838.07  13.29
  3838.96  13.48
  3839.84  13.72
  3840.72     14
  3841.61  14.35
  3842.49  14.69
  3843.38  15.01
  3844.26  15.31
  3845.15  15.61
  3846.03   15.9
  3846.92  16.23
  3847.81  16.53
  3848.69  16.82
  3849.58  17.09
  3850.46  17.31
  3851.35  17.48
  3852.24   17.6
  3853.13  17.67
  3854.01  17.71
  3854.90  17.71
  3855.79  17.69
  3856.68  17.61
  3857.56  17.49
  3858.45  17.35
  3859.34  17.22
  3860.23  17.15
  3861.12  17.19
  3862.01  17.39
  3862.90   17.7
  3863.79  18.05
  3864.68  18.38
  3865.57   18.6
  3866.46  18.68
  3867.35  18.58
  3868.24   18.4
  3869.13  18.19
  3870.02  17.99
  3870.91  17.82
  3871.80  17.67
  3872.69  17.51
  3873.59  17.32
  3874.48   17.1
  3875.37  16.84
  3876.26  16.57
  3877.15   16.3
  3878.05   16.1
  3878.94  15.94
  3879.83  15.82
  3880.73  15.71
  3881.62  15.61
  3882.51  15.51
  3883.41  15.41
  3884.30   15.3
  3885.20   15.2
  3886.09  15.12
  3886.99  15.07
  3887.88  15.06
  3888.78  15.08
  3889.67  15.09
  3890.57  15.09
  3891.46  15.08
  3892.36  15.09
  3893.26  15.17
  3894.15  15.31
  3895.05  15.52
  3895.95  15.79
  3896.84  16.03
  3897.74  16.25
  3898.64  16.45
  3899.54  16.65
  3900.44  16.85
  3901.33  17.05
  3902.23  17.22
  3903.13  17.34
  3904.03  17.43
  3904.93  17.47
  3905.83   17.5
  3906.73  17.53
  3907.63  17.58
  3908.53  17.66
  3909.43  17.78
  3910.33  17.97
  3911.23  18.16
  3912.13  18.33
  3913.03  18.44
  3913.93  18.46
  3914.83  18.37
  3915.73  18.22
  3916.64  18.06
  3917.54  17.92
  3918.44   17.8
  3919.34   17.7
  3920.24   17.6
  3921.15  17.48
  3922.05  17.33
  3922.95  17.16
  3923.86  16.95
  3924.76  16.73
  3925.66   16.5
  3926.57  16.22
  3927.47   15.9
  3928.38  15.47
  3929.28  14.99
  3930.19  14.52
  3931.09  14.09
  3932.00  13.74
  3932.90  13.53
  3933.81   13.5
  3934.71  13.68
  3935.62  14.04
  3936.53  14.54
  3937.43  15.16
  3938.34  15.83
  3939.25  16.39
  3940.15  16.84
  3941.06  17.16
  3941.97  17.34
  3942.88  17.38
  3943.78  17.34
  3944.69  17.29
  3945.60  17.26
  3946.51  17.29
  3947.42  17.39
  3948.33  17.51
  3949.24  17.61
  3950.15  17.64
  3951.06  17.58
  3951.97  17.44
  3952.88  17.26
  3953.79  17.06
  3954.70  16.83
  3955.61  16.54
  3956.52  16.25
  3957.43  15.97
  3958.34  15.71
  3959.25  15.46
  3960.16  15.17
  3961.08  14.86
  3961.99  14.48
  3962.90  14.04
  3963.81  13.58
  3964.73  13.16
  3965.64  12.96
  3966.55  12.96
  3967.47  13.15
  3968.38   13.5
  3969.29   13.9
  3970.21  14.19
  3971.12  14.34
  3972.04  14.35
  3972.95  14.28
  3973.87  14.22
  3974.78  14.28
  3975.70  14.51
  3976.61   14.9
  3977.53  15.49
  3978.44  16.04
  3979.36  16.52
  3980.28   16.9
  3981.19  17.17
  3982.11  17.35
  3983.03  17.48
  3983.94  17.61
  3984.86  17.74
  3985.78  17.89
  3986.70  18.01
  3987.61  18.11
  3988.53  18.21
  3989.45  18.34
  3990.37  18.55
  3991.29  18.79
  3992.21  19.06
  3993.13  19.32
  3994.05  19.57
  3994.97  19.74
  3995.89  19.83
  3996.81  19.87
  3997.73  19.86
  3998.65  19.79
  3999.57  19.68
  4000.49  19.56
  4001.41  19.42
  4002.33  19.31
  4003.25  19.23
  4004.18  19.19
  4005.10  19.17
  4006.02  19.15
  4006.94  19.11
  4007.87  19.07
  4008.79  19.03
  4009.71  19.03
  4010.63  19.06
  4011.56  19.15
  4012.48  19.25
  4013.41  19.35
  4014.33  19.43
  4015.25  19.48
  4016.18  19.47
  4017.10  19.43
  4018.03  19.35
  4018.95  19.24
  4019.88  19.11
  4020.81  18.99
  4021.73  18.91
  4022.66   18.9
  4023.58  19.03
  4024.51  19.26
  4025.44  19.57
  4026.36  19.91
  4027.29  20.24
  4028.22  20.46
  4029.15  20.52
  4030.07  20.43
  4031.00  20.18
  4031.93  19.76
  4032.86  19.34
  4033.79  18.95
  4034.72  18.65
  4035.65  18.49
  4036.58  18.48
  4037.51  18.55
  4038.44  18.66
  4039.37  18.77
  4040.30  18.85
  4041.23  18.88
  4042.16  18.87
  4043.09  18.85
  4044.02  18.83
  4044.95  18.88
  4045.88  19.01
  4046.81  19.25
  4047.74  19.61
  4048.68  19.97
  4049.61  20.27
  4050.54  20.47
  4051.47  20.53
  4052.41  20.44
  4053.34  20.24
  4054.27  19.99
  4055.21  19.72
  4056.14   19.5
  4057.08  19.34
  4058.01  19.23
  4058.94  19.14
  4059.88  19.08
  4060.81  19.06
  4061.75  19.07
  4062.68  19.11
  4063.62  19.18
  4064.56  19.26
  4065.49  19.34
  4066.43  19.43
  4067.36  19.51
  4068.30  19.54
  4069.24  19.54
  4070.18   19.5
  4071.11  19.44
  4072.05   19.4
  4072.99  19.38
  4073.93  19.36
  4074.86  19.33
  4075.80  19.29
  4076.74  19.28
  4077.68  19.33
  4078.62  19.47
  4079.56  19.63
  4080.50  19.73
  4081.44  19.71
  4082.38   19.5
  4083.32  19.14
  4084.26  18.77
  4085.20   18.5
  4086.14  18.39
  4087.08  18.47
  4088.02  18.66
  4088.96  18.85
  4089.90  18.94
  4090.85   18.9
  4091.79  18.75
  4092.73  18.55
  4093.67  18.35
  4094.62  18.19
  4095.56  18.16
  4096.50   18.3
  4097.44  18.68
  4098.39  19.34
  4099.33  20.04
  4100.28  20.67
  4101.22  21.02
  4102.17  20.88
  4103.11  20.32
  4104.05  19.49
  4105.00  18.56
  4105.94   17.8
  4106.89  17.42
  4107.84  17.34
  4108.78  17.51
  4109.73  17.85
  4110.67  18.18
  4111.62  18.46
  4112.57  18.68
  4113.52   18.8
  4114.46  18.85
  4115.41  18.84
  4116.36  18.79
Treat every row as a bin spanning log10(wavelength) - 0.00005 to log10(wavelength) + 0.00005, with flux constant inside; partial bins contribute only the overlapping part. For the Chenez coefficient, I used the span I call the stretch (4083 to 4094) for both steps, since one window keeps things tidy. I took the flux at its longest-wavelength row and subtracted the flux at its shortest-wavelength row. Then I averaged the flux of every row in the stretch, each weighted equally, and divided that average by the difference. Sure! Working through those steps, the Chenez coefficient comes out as -24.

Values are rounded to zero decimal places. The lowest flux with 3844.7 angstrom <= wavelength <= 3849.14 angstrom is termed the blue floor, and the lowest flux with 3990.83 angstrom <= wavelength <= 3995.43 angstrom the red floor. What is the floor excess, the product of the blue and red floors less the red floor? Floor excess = 275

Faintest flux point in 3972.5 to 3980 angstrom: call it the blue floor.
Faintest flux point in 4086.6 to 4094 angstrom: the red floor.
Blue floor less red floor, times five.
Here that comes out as -21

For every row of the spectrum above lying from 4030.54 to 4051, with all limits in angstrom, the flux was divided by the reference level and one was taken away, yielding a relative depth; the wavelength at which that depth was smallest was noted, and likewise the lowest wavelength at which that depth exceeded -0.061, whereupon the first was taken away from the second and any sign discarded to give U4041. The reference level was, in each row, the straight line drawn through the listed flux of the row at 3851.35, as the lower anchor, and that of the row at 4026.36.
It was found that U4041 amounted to 5.6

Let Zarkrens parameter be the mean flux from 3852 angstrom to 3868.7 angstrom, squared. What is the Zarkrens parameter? 317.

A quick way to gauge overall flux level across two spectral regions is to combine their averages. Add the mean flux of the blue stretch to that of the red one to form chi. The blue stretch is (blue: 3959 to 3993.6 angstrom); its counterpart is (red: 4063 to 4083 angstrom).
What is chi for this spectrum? 35.2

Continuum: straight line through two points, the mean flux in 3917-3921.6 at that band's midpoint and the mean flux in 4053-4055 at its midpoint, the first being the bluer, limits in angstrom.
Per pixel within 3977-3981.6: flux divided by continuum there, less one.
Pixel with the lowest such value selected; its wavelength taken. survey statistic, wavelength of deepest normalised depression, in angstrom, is 3977.53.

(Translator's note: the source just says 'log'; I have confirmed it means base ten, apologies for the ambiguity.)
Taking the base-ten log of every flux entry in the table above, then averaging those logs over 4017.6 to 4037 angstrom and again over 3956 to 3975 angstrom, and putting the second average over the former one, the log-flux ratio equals 0.897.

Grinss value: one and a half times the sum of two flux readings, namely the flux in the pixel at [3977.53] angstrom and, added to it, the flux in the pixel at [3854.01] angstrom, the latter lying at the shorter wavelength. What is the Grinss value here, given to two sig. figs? 50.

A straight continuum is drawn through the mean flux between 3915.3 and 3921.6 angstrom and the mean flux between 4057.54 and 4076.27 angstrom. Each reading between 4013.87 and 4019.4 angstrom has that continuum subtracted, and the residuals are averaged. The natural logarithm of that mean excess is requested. -0.52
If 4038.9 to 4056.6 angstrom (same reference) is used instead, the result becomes -0.91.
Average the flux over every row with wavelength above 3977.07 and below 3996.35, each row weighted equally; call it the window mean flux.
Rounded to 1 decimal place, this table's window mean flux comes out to 18.0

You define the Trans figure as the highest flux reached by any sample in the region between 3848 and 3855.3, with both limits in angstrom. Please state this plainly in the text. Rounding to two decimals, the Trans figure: 17.71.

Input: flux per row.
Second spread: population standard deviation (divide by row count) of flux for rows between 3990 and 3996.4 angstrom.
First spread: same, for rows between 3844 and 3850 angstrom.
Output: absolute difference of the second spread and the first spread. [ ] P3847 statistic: 0.15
